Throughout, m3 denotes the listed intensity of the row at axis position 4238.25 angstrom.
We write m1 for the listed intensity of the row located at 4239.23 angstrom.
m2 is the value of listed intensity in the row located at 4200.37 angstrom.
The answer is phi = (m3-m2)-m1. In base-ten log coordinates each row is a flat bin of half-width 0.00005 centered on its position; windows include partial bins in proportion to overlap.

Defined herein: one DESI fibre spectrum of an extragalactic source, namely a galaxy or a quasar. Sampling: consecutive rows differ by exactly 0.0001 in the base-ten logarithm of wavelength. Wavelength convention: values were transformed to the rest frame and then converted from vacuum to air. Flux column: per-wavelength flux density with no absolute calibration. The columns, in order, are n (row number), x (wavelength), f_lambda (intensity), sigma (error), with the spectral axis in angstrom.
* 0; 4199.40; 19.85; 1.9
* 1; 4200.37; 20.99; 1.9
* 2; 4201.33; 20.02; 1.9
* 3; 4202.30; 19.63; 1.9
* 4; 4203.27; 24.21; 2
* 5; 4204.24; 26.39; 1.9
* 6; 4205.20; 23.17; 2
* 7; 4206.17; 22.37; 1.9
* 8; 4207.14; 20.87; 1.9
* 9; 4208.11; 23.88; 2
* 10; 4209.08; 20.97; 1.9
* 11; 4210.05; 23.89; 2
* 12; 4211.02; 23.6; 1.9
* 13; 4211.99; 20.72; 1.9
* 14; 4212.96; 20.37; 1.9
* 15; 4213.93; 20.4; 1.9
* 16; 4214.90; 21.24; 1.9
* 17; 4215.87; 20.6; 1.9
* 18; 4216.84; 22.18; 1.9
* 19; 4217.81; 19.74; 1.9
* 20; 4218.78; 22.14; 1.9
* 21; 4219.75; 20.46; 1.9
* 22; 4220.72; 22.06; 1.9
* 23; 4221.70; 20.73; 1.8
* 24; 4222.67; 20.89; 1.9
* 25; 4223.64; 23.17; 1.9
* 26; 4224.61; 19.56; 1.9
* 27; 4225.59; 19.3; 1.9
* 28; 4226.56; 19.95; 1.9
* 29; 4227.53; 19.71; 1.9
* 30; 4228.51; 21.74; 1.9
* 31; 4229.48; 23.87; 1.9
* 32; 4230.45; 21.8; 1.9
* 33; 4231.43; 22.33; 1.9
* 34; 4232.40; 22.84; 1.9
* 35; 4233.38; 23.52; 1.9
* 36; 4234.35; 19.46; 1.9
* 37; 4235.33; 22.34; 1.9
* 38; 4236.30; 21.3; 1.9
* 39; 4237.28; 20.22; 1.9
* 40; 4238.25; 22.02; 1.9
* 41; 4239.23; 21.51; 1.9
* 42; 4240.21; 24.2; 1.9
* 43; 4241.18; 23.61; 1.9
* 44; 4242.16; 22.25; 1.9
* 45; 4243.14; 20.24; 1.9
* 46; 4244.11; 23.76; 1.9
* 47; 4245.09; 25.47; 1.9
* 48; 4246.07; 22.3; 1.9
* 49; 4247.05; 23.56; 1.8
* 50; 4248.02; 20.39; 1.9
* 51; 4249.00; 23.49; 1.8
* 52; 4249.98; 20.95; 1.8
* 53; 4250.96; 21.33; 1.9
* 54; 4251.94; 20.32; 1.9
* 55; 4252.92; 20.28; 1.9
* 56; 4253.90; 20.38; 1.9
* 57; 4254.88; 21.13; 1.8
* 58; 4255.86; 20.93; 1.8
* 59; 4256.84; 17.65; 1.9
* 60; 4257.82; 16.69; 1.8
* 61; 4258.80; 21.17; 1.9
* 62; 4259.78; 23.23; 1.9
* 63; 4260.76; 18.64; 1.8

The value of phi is -20.5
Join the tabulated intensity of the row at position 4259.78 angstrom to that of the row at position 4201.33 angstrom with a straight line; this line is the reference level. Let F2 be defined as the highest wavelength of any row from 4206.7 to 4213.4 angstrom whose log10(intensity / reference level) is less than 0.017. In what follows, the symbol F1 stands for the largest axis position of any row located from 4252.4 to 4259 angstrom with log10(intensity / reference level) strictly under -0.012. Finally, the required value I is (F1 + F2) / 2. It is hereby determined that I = 4235.9 angstrom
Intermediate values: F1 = 4258.80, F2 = 4212.96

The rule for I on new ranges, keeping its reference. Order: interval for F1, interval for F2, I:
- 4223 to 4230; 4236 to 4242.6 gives 4234.8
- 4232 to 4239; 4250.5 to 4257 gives 4247.1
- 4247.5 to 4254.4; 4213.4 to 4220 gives 4236.8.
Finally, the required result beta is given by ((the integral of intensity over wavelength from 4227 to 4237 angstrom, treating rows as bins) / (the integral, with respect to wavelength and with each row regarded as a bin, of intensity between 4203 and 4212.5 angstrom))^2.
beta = 1.00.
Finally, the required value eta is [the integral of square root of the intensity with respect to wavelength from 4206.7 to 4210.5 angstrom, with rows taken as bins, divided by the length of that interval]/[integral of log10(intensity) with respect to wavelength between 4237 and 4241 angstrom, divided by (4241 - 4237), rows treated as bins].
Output 3.51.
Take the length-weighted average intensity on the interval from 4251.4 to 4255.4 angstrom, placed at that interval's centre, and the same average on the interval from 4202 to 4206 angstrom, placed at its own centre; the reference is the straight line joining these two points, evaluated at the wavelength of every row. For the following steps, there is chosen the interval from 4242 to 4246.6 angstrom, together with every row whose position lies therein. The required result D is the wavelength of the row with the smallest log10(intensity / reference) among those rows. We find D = 4243.14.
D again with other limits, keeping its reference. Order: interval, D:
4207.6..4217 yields 4212.96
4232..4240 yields 4234.35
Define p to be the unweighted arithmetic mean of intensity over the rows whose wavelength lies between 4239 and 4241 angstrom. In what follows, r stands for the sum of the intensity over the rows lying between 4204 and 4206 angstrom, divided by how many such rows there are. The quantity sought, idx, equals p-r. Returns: -1.9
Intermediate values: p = 22.9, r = 24.8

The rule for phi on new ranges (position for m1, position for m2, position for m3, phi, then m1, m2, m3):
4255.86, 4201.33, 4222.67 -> -20.1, 20.93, 20.02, 20.89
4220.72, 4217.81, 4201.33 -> -21.8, 22.06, 19.74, 20.02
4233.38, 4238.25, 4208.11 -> -21.7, 23.52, 22.02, 23.88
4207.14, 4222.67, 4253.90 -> -21.4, 20.87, 20.89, 20.38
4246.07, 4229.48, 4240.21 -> -22.0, 22.3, 23.87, 24.2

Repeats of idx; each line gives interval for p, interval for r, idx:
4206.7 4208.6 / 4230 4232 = 0.3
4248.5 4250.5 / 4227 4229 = 1.5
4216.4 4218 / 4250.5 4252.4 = 0.1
